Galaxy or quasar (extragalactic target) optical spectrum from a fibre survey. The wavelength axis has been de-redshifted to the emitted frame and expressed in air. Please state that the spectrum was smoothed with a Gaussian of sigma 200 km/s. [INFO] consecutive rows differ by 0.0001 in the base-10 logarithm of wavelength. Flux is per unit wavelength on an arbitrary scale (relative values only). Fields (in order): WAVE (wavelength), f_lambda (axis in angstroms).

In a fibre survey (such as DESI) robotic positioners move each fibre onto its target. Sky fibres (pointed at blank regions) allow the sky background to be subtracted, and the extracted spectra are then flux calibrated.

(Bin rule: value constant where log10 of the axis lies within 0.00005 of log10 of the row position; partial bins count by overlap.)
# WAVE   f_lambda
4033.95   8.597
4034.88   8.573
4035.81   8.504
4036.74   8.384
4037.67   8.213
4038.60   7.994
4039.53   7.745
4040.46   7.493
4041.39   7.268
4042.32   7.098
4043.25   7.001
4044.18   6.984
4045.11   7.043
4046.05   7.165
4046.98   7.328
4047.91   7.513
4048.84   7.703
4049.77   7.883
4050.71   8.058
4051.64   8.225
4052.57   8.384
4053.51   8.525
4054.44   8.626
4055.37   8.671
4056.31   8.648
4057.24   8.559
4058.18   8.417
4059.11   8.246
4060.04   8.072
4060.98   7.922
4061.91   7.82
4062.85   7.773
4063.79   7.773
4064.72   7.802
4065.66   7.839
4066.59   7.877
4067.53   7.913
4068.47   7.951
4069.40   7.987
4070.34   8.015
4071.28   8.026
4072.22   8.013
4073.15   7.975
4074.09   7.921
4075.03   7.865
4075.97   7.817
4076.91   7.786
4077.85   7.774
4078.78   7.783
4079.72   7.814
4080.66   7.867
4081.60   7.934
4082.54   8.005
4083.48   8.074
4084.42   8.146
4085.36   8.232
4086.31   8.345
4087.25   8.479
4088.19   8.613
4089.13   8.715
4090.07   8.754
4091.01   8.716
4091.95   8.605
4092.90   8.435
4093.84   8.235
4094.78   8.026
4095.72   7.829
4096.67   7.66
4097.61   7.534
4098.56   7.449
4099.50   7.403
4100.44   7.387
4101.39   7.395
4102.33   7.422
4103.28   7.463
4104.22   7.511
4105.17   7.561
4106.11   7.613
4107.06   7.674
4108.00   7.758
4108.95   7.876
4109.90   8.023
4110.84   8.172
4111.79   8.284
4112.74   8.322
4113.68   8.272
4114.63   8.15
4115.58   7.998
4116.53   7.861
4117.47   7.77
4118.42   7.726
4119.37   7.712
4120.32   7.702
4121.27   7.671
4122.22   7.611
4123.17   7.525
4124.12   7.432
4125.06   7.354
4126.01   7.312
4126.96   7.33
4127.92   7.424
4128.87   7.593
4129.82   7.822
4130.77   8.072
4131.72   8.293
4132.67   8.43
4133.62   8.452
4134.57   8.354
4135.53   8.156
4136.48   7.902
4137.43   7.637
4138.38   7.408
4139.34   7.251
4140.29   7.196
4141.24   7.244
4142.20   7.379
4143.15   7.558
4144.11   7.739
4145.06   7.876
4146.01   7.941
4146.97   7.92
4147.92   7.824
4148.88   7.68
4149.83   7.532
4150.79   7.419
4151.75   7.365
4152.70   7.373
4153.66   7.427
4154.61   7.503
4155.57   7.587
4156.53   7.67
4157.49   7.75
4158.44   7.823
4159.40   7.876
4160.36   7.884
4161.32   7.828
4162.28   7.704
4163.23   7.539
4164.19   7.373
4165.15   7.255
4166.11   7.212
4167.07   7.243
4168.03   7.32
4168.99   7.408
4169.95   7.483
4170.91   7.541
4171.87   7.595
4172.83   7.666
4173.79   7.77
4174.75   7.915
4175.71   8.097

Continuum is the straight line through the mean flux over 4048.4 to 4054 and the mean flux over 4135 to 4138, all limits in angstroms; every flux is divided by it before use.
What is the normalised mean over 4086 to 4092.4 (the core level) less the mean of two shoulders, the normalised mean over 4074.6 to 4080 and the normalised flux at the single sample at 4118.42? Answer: 0.10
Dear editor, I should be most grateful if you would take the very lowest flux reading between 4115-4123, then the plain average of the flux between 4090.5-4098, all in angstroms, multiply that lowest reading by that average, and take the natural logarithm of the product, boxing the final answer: 4.13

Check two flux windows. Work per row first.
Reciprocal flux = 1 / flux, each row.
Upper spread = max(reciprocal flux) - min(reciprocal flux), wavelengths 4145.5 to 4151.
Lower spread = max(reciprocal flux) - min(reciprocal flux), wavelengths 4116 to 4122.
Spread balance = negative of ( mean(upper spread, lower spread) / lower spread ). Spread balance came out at -1.9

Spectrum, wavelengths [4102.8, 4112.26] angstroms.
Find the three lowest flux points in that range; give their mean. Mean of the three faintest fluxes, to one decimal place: 7.5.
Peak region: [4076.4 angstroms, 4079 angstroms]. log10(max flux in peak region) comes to 0.891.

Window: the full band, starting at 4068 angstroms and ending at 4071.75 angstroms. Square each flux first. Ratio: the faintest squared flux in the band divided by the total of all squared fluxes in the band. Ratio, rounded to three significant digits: 0.247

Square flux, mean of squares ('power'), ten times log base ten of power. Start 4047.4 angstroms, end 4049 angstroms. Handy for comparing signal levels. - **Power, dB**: 17.6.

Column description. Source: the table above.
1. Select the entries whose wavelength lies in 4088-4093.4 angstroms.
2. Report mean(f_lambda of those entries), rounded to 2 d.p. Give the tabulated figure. 8.64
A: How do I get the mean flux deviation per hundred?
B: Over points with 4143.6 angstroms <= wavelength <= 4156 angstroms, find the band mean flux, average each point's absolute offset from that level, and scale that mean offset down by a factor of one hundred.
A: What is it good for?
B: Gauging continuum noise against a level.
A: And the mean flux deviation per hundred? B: 0.0018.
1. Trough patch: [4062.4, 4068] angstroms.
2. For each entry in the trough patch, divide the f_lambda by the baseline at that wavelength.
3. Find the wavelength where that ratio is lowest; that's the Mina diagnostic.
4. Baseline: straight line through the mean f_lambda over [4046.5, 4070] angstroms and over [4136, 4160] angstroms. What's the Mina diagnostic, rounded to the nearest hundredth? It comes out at 4062.85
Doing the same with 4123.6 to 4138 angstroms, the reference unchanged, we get 4126.01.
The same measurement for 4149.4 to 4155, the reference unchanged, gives 4151.75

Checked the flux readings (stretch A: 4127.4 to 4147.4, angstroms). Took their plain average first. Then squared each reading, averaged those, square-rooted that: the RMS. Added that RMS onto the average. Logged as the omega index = 15.6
